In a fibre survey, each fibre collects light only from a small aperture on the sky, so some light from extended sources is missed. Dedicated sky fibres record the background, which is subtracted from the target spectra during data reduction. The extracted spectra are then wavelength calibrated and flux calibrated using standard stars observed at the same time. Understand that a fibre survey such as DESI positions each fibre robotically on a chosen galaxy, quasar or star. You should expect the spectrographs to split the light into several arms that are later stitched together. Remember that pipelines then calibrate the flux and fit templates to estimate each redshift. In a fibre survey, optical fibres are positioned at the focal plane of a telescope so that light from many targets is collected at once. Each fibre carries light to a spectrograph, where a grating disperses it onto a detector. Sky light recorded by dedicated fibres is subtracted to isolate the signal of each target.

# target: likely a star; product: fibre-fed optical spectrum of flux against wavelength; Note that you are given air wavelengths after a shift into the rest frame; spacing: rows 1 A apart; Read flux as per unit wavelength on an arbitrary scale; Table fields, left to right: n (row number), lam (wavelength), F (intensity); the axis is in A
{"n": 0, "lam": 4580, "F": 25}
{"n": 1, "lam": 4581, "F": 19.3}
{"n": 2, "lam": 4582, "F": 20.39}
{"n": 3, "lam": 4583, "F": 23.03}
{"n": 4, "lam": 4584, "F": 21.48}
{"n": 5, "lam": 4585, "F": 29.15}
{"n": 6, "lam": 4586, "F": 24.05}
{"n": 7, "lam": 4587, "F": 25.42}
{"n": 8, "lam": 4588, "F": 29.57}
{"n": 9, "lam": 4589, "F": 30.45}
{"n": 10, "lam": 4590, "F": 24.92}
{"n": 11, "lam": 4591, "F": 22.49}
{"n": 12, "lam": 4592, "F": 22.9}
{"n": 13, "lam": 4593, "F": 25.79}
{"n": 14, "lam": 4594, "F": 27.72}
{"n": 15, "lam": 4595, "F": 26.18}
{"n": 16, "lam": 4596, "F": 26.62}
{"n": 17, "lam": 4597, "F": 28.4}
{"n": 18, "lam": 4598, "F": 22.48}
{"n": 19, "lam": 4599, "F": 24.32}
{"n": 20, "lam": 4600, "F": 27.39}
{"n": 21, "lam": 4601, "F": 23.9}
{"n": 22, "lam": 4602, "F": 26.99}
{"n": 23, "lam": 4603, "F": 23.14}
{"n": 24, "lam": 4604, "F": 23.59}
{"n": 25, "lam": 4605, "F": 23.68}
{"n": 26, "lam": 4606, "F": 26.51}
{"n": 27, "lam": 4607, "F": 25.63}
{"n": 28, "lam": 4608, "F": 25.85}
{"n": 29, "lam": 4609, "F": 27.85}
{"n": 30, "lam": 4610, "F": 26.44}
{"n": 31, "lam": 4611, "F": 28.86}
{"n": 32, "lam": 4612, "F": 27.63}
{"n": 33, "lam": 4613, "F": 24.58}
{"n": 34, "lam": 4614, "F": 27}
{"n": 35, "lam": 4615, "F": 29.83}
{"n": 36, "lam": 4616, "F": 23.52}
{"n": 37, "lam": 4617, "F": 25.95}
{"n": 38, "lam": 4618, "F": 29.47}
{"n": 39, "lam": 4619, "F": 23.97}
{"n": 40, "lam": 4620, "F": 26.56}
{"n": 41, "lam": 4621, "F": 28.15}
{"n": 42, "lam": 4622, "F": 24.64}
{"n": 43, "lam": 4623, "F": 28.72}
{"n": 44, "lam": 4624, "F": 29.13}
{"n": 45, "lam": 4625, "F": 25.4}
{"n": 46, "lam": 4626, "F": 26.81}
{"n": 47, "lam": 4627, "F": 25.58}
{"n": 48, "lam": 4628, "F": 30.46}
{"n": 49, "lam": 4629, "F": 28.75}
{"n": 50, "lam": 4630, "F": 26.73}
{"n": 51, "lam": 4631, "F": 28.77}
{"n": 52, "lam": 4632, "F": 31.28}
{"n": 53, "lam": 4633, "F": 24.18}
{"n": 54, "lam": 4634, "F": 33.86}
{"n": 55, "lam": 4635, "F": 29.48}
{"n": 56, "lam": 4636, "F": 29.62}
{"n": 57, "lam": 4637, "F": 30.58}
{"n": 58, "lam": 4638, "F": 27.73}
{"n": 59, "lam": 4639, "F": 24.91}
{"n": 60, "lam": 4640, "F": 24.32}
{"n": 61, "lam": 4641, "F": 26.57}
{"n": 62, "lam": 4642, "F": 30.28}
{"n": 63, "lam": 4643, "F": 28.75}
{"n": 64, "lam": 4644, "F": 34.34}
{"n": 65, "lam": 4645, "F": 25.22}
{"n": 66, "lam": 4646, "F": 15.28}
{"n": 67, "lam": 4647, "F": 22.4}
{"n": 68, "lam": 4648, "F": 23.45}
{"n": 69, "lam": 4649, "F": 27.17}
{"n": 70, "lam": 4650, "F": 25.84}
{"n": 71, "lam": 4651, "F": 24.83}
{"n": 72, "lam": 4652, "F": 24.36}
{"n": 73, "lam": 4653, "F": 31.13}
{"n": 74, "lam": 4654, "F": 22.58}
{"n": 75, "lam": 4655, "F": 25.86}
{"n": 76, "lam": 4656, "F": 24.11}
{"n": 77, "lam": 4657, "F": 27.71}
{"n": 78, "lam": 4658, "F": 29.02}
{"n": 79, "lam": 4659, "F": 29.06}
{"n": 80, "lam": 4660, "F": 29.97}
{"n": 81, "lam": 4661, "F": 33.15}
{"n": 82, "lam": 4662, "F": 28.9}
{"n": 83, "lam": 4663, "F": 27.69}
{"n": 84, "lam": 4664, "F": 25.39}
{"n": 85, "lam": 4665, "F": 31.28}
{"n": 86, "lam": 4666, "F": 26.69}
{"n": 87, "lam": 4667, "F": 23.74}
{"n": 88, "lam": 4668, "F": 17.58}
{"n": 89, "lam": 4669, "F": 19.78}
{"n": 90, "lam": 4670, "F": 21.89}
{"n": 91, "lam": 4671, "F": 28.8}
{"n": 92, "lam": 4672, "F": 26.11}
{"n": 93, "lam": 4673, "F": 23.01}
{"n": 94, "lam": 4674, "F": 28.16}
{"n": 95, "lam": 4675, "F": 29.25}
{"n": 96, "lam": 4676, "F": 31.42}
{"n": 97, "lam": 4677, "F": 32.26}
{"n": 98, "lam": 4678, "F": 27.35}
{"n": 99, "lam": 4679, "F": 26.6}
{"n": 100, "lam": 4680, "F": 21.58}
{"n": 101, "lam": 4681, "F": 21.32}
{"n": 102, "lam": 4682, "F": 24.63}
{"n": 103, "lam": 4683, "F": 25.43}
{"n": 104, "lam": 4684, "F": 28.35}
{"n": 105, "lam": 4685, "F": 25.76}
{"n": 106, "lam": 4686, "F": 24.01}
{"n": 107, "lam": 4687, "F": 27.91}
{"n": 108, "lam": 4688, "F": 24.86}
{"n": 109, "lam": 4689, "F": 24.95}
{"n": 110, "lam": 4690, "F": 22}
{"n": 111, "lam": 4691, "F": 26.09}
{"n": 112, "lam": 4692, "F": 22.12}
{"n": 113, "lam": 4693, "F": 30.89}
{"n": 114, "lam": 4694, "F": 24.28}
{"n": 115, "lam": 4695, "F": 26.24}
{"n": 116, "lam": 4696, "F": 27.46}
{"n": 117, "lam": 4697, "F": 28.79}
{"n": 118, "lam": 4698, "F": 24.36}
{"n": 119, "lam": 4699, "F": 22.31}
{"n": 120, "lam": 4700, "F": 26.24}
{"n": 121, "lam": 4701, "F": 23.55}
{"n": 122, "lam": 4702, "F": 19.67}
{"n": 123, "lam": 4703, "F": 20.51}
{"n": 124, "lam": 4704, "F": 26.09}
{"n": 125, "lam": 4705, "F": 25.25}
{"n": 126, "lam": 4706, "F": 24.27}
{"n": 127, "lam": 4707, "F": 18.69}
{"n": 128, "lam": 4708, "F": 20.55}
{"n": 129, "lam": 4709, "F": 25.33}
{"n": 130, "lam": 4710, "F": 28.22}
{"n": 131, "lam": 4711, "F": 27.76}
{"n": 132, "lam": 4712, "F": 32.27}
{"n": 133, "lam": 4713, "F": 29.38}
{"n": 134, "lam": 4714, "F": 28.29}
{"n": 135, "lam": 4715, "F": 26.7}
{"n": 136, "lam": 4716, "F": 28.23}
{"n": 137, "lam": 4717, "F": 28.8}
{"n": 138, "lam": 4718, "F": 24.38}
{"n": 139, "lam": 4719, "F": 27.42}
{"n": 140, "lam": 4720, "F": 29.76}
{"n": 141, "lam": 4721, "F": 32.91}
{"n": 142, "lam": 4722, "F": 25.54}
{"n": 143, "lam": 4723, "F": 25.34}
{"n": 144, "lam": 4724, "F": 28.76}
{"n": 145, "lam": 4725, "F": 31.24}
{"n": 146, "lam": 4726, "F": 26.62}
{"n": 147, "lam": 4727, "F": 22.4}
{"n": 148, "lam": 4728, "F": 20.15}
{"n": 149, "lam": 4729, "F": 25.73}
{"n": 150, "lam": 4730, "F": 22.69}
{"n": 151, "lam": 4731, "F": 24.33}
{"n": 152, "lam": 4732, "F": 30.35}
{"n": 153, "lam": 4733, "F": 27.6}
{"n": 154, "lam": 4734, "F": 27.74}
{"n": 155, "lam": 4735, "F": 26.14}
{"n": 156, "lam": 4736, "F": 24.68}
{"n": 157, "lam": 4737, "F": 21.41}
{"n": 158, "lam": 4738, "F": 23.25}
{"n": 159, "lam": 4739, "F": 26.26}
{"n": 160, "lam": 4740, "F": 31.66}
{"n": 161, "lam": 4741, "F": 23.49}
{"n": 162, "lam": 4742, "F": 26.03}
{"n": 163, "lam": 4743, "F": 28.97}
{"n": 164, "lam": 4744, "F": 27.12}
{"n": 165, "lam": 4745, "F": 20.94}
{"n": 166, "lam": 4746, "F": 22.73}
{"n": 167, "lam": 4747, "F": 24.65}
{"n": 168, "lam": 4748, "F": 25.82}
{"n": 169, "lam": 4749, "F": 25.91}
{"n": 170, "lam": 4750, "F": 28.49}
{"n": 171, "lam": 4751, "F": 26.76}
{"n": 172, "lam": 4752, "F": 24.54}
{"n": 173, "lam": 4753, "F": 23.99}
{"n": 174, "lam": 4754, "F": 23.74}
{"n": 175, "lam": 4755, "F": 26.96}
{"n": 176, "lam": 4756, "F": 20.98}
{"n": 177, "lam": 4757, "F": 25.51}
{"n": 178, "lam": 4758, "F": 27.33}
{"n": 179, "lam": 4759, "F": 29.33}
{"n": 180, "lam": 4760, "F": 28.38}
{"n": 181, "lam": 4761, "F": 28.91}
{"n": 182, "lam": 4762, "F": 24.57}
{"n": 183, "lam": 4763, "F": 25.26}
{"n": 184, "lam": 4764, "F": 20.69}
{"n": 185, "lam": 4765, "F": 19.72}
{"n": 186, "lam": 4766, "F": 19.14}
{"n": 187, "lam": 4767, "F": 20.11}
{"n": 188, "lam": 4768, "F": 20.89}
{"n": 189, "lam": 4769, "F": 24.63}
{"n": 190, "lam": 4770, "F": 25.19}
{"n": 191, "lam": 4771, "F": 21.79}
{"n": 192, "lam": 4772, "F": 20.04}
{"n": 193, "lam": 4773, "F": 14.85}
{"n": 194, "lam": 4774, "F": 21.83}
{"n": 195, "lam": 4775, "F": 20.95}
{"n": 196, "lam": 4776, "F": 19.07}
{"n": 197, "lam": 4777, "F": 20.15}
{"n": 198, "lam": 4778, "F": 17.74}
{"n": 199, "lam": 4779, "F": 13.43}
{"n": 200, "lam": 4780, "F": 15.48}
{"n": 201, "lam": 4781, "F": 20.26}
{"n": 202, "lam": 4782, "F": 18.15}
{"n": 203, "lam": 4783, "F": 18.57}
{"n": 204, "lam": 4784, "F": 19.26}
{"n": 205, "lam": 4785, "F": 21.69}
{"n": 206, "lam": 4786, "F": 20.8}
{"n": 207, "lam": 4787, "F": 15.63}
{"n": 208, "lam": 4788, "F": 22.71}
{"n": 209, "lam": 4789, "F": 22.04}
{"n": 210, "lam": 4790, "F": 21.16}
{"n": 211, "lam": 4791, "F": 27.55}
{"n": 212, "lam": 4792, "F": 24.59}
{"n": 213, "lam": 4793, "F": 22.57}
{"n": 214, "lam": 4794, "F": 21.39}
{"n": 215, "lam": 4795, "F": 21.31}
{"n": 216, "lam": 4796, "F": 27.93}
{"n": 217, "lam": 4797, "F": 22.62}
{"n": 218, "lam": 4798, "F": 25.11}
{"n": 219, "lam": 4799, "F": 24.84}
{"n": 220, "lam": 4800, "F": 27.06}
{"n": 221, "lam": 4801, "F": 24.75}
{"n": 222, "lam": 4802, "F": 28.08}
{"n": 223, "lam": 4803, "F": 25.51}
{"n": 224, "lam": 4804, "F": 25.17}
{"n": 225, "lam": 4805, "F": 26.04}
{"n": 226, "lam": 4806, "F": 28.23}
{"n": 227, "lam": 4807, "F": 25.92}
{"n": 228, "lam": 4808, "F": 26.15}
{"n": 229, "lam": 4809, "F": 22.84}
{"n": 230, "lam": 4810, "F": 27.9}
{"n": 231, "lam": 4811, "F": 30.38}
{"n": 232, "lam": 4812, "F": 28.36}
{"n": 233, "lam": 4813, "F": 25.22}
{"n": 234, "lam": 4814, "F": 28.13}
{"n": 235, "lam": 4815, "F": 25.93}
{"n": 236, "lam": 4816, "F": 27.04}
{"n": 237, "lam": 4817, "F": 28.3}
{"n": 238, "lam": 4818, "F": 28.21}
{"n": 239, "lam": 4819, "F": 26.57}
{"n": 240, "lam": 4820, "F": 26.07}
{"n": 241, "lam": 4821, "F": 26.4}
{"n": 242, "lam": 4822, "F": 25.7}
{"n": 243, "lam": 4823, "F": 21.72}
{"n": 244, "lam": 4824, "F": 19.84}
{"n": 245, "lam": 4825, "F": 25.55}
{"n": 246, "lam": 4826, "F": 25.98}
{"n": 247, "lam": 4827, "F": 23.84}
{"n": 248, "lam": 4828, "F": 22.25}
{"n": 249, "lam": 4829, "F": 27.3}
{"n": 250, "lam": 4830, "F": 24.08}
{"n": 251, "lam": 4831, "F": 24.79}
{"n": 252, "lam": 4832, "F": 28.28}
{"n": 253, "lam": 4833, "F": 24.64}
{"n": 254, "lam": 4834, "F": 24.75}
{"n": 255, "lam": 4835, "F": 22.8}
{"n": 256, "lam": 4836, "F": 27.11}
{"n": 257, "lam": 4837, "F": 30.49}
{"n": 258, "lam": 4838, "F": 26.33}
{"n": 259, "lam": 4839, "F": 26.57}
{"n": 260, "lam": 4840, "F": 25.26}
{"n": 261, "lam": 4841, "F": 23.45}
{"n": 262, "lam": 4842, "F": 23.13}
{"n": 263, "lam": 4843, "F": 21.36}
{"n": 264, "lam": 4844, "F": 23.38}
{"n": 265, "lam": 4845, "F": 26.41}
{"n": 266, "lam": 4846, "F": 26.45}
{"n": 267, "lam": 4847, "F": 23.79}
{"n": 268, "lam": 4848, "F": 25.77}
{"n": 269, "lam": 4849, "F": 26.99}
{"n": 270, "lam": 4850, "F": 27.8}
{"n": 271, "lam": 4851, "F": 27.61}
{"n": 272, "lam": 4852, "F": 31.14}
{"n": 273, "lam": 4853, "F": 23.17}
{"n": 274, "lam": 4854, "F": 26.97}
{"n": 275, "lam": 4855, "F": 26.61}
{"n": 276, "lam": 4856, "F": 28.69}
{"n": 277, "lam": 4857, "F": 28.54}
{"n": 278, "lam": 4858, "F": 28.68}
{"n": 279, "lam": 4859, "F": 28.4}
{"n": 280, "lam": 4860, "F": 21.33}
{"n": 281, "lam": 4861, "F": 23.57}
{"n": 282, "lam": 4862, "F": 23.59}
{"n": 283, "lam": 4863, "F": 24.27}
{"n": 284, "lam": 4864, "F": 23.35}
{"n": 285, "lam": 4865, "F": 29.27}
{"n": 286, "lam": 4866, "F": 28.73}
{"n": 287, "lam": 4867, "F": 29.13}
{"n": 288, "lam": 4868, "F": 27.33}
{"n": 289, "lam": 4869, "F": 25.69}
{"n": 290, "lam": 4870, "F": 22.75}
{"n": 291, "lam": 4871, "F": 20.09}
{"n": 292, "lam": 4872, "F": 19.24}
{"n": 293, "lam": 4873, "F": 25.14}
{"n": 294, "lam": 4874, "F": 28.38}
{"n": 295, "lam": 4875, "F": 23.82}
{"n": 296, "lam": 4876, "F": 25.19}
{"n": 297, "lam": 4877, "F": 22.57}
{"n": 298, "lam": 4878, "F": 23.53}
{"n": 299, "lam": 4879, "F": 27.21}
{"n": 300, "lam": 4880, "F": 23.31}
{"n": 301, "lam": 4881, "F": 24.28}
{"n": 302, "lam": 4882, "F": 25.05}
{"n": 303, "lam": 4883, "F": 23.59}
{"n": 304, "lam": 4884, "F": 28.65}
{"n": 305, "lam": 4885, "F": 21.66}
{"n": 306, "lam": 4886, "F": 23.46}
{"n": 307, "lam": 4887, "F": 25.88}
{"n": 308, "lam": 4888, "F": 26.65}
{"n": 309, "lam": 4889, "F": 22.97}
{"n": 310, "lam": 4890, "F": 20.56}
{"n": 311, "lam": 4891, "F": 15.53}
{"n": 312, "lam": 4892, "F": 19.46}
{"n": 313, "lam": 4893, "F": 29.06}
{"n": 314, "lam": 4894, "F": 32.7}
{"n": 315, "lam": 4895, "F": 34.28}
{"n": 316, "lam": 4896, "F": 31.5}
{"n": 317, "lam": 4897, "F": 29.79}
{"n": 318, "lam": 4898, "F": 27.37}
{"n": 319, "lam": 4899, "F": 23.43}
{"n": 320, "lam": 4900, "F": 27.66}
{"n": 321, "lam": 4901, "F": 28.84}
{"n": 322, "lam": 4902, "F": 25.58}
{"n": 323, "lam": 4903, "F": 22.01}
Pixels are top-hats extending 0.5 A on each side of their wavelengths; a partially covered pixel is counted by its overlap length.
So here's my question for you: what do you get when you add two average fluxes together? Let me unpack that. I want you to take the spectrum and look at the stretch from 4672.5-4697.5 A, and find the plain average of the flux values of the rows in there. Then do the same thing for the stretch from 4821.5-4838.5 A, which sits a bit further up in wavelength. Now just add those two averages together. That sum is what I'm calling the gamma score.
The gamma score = 51.2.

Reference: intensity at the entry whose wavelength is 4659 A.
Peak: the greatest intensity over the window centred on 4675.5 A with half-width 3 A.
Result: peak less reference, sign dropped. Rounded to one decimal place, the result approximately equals 3.2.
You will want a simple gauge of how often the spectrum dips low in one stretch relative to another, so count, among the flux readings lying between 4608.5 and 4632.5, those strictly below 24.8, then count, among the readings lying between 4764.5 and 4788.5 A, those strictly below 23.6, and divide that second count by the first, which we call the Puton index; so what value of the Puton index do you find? 5.50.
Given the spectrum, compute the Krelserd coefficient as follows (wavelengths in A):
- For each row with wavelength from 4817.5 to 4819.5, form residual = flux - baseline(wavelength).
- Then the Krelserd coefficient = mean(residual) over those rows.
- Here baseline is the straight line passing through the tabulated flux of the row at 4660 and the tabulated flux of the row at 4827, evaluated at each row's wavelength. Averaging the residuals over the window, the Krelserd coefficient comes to 3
